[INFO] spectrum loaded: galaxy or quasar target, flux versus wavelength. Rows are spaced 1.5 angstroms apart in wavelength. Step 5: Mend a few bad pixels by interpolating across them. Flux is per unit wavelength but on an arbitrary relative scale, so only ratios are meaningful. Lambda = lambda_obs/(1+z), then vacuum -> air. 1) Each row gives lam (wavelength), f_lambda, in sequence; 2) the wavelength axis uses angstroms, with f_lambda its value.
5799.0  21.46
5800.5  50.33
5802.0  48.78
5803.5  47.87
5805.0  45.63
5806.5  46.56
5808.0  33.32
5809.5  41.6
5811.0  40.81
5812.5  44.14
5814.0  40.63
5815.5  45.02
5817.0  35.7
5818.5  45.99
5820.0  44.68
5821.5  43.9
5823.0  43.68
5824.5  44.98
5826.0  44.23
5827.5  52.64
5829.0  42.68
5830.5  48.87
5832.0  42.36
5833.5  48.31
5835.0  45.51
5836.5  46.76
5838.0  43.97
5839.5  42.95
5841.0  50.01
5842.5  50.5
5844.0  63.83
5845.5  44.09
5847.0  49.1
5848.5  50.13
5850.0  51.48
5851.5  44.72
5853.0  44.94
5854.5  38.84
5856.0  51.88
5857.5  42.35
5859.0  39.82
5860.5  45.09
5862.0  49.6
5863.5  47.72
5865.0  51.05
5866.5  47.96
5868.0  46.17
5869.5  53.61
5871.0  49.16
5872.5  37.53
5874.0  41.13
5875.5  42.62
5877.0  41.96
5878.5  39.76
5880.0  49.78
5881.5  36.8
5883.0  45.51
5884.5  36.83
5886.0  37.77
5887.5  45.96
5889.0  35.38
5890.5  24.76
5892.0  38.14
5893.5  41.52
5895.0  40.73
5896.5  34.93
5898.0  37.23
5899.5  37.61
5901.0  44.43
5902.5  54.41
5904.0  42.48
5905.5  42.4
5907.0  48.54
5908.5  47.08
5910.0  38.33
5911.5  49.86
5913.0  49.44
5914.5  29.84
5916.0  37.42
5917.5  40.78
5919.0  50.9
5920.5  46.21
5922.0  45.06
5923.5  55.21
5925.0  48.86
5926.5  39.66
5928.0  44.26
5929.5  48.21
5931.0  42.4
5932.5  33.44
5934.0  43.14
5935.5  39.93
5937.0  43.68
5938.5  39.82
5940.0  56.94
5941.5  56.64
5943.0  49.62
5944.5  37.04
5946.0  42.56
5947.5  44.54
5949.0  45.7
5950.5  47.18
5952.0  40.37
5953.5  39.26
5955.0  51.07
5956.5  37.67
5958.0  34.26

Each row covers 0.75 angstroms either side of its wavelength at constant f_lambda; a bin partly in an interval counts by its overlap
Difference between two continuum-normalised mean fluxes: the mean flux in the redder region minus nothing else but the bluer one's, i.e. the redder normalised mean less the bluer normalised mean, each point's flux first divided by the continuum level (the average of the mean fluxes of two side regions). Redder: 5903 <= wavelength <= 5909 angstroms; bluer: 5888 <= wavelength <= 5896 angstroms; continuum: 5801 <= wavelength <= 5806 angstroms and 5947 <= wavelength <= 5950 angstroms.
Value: 0.19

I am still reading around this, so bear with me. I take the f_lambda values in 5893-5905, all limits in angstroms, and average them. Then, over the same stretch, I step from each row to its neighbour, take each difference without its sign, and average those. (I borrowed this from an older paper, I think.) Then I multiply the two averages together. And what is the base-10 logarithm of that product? 2.35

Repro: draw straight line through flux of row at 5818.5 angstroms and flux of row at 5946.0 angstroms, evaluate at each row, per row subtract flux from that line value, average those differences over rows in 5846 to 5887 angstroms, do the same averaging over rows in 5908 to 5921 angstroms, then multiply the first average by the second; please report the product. 0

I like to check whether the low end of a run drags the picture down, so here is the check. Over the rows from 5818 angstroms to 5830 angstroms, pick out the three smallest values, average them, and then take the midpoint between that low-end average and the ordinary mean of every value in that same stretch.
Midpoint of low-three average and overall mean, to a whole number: 44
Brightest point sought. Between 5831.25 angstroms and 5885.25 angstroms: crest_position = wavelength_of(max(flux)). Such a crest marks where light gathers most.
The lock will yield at 5844.0 angstroms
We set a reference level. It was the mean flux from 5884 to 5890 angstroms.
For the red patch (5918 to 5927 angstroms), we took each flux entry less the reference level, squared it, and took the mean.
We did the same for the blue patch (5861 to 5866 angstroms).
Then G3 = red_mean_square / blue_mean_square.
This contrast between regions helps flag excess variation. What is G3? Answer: 0.9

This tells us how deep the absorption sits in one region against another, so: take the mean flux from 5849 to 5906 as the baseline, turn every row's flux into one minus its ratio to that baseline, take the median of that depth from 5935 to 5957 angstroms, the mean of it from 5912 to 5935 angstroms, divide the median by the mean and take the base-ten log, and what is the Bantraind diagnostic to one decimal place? 0.0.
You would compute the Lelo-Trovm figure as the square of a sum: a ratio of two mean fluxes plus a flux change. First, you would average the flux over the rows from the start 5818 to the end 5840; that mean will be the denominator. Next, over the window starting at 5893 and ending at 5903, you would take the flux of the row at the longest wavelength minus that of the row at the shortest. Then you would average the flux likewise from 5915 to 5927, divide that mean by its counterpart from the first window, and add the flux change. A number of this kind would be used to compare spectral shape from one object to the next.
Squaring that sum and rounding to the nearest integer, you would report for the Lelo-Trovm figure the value 193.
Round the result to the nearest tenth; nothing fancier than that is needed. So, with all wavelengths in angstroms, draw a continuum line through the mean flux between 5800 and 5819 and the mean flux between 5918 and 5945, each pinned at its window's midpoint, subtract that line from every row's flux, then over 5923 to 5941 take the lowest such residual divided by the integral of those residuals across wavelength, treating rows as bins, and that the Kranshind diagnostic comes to 0.7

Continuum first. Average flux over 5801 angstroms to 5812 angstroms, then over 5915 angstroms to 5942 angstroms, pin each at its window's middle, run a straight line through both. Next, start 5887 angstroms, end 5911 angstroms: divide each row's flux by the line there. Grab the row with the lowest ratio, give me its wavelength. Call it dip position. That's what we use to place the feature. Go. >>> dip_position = 5890.5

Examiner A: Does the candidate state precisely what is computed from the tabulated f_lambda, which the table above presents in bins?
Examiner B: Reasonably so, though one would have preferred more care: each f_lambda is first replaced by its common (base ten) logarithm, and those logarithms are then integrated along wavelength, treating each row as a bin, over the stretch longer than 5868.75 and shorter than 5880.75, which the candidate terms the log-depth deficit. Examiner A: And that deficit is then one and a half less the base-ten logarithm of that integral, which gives 0.205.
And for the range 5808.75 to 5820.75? 0.210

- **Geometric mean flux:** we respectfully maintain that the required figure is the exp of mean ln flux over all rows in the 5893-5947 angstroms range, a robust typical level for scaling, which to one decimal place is 43.4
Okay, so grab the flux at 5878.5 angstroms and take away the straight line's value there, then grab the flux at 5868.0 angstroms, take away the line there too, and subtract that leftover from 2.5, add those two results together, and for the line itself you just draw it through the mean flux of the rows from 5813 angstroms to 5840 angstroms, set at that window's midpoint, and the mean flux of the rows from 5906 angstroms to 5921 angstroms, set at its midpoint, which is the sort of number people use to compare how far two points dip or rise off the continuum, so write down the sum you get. -4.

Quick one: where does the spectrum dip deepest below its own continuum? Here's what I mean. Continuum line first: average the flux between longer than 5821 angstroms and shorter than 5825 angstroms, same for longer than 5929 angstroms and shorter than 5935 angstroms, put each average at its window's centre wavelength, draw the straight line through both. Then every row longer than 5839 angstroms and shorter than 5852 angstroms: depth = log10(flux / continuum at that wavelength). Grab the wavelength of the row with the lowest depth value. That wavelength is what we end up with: 5839.5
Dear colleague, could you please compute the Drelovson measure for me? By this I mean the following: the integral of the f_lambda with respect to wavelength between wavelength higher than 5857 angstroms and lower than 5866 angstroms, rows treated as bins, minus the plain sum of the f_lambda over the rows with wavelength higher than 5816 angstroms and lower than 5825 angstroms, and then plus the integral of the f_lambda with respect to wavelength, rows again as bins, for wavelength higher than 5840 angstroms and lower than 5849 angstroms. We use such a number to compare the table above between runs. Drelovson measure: 616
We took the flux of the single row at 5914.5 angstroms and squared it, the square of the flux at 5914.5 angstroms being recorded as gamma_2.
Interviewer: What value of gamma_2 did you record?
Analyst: 890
